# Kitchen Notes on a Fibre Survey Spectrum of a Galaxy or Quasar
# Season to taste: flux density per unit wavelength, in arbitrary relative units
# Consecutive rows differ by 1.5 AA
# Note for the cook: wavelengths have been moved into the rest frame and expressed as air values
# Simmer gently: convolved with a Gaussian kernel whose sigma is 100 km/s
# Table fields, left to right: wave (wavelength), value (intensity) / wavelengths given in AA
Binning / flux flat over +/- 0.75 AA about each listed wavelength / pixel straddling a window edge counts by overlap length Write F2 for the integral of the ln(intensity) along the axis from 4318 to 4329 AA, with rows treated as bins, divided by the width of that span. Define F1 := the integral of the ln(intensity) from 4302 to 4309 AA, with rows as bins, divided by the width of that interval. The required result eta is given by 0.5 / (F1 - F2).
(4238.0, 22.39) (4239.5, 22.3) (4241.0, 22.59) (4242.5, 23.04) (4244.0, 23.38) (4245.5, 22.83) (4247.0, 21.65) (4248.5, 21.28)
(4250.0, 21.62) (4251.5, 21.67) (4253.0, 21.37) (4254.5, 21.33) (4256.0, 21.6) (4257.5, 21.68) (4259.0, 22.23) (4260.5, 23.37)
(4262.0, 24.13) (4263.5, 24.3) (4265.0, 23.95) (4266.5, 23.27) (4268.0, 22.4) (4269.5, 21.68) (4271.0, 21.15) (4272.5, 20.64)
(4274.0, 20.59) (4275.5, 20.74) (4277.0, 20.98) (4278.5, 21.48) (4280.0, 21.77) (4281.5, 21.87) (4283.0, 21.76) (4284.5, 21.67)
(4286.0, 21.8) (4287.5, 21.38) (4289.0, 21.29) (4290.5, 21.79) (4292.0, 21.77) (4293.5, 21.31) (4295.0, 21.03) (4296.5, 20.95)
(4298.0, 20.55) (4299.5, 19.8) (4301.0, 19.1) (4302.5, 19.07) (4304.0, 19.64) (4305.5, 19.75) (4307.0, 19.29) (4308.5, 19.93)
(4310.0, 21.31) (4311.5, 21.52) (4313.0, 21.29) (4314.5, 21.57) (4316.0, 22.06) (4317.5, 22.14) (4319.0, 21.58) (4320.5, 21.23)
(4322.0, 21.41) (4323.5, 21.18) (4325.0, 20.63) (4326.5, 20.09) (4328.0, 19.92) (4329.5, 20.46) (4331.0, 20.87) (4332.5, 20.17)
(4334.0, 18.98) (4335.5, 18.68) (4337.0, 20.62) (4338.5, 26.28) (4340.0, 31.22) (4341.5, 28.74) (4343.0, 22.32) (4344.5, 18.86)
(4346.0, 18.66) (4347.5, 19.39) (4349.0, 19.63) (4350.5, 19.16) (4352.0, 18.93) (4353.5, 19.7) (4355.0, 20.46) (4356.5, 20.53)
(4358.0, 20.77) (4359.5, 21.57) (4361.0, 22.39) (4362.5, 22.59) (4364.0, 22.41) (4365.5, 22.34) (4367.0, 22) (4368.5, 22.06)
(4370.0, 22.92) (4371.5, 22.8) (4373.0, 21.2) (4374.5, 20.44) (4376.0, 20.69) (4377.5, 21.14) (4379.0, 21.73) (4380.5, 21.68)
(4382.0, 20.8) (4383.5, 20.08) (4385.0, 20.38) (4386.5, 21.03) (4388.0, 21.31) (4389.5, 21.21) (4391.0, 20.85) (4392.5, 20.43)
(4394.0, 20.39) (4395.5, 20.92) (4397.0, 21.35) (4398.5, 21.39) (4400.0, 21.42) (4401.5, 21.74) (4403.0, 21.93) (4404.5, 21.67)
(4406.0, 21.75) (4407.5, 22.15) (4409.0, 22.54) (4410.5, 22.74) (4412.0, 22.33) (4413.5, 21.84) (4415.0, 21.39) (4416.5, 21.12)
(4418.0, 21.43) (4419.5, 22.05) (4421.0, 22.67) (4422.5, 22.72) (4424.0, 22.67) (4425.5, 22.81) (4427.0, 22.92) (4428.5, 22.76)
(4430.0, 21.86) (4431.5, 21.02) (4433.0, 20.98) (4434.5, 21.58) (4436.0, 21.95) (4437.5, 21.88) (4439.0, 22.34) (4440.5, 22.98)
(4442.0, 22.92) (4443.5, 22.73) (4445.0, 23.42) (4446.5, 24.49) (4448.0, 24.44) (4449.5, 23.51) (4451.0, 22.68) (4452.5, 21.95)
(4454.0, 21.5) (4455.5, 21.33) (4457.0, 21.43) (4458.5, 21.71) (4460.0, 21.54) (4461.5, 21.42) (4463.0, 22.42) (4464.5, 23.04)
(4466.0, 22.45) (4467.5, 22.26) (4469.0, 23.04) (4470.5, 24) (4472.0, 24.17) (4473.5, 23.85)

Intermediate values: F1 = 2.97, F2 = 3.038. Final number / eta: -8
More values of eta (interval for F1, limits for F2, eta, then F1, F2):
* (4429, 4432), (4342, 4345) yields 33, 3.07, 3.056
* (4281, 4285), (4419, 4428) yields -12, 3.08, 3.121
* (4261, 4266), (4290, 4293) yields 5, 3.18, 3.079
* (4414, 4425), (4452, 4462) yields 23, 3.09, 3.070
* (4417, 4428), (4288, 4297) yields 10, 3.11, 3.062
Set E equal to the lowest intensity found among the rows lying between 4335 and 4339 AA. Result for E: 18.68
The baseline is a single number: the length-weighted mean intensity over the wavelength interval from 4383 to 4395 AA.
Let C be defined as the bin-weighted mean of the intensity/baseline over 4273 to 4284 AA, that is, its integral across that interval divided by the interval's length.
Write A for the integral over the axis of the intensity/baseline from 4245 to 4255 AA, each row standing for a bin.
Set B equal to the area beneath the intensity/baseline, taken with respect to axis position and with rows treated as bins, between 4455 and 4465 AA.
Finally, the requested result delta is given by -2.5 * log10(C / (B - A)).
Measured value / -2.8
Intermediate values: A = 10.4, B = 10.5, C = 1.028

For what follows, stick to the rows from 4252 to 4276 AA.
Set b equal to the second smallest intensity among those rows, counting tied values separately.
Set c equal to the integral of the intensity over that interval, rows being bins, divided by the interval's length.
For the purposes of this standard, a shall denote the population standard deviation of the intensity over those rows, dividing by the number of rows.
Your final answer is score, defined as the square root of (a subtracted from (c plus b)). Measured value 6.4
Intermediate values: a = 1.23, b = 20.64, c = 22.2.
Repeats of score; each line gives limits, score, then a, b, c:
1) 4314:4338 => 6.2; 0.96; 18.98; 20.8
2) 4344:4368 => 6.2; 1.40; 18.86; 20.6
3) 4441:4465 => 6.6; 1.02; 21.42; 22.5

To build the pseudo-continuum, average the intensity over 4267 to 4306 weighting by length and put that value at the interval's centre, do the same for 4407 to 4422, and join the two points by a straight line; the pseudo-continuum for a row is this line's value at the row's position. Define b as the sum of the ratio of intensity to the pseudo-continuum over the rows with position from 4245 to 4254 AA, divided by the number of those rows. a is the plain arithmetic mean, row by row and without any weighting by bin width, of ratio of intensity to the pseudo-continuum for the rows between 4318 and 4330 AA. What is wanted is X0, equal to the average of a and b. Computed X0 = 1.01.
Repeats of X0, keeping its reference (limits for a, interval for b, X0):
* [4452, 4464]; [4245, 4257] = 1.01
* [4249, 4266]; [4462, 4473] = 1.05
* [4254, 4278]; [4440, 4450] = 1.06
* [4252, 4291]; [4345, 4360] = 0.99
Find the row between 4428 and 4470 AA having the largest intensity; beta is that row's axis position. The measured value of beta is 4446.5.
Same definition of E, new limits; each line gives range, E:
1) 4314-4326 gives 20.63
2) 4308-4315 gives 19.93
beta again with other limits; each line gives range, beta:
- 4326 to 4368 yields 4340.0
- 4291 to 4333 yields 4317.5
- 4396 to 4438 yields 4427.0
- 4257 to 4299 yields 4263.5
